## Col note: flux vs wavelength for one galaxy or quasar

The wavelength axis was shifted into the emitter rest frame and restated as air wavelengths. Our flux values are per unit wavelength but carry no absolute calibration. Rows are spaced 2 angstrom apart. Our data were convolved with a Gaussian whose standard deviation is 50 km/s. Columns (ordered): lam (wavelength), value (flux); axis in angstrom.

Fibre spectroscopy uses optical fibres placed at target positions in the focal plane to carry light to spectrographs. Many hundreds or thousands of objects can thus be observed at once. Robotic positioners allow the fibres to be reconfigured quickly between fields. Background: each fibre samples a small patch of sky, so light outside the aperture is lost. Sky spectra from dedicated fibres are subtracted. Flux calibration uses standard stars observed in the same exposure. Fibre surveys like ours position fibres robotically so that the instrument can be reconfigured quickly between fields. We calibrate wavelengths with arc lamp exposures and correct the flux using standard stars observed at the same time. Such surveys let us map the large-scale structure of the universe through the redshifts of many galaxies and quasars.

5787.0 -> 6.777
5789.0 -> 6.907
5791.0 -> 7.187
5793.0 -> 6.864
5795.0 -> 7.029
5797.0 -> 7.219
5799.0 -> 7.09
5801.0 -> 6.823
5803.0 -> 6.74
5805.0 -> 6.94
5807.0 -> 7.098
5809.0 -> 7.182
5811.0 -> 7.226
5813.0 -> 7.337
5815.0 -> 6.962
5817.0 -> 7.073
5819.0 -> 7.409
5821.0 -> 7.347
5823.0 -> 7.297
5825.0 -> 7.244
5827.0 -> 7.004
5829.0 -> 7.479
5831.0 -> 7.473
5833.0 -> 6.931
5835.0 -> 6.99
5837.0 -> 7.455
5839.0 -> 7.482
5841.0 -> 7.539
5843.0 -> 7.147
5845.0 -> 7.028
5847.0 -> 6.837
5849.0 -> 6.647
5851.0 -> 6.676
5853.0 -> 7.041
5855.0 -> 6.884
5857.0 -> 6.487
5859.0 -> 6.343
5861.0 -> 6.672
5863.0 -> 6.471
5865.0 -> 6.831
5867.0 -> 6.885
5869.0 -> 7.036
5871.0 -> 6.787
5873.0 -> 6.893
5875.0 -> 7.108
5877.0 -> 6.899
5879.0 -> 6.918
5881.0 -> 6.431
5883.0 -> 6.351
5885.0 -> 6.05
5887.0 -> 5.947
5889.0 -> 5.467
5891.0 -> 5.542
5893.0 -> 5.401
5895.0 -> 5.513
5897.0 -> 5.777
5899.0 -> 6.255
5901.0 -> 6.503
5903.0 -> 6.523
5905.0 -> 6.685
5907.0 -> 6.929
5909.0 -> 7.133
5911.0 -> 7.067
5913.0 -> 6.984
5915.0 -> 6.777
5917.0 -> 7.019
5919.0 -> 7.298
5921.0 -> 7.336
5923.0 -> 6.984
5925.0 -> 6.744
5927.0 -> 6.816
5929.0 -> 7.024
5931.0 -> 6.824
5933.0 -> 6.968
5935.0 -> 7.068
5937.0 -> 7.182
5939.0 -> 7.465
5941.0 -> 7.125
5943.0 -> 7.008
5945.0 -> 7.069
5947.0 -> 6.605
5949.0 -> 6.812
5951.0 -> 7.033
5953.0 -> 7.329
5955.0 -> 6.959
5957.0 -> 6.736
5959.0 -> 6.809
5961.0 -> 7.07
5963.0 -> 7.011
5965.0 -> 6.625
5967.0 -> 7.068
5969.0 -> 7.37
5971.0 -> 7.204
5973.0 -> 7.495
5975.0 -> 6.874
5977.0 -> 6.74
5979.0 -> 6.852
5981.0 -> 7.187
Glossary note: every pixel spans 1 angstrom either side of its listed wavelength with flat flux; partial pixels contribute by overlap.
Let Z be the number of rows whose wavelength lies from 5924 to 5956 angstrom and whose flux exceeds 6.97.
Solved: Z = 9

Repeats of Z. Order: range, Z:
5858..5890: 2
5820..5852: 12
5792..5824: 11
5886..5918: 4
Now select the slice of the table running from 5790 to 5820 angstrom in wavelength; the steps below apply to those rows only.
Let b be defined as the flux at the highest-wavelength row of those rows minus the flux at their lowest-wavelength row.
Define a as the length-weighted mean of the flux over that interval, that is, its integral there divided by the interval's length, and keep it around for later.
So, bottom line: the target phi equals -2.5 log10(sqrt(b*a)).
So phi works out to -0.2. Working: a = 7.1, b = 0.2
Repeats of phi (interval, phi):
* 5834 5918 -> 0.9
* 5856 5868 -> -0.5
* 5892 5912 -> -1.3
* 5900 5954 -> -1.0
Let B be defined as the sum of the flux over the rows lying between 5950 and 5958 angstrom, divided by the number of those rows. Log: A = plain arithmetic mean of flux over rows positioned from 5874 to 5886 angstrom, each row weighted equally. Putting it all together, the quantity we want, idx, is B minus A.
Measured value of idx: 0.39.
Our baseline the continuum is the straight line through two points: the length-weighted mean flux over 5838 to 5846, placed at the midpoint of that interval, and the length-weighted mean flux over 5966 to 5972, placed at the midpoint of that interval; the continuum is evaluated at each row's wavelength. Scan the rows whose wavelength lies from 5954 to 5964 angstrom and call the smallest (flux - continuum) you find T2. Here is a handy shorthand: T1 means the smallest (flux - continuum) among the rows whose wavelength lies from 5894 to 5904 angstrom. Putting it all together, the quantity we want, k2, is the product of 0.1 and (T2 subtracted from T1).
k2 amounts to -0.13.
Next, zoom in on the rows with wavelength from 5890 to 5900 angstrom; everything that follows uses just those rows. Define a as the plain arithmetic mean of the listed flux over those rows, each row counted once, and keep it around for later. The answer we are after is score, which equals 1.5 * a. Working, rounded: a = 5.70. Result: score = 8.5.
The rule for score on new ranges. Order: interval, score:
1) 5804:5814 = 10.7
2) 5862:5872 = 10.2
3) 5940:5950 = 10.4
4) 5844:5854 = 10.3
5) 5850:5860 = 10.0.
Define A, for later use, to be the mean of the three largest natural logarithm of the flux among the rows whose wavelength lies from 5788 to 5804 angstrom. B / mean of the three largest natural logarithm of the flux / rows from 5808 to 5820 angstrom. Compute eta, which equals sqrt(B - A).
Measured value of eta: 0.148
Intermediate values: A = 1.97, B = 1.99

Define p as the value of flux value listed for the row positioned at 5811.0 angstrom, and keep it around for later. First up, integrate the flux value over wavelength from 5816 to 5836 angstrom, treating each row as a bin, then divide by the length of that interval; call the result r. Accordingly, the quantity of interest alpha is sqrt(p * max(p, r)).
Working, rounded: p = 7.226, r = 7.22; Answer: 7.23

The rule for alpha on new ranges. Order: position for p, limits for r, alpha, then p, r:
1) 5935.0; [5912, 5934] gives 7.07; 7.068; 6.98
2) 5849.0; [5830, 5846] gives 6.94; 6.647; 7.26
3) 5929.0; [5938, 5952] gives 7.02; 7.024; 7.02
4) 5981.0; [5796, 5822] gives 7.19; 7.187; 7.11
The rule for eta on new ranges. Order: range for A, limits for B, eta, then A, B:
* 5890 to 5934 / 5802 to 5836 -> 0.164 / 1.98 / 2.01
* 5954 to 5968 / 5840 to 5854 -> 0.163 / 1.95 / 1.98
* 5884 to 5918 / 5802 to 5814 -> 0.156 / 1.96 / 1.98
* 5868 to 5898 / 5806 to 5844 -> 0.257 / 1.95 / 2.01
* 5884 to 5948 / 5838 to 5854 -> 0.054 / 2.00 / 2.00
